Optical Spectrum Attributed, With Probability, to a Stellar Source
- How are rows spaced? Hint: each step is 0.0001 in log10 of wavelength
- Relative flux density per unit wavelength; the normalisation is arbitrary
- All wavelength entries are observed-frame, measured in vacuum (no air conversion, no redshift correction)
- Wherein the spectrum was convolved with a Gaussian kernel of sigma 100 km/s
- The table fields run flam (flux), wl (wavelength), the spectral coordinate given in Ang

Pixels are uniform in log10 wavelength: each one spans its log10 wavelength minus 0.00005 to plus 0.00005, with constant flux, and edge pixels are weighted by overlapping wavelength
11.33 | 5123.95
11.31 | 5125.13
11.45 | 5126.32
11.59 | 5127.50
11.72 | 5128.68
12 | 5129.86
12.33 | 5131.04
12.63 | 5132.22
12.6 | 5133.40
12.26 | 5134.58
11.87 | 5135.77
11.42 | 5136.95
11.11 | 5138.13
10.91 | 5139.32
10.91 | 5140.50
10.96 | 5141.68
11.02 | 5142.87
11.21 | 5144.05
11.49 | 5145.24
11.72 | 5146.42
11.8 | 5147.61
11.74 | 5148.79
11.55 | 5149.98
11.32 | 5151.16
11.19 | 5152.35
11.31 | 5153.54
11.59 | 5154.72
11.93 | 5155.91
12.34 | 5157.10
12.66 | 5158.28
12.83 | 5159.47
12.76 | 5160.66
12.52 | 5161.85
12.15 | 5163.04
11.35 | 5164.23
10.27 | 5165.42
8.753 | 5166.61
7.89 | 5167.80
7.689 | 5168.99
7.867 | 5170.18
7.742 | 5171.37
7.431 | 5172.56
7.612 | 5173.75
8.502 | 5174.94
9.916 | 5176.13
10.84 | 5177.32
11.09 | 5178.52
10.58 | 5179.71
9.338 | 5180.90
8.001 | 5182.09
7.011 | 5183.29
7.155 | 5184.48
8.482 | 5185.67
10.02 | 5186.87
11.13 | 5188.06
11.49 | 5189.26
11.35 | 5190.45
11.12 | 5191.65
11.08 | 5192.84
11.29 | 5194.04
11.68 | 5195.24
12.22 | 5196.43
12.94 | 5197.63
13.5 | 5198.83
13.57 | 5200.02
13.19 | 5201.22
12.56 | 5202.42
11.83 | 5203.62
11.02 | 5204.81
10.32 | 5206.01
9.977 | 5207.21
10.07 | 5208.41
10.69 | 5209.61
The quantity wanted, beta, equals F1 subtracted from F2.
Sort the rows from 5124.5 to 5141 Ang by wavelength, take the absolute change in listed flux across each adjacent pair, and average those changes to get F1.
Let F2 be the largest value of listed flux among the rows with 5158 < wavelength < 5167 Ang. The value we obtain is 12.6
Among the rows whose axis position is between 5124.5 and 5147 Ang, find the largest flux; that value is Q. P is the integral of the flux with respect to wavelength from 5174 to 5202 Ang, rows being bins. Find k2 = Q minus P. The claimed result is -286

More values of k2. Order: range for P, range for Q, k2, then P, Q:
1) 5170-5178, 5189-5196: -57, 69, 11.68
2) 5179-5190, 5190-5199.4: -89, 102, 13.5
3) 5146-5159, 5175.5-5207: -139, 153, 13.57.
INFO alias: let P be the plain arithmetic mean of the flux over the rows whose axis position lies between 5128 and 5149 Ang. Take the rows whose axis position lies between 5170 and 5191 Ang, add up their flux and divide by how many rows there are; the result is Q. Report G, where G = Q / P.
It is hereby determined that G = 0.79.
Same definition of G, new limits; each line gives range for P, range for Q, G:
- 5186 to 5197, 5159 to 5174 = 0.87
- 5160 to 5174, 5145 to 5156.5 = 1.22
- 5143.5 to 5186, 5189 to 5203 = 1.18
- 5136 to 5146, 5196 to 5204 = 1.15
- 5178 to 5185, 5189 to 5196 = 1.28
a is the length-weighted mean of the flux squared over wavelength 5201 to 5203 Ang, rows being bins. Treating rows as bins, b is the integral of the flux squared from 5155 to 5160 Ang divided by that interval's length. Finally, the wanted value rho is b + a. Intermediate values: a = 164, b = 153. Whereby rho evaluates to 318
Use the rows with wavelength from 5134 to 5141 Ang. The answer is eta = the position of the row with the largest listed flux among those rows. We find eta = 5134.58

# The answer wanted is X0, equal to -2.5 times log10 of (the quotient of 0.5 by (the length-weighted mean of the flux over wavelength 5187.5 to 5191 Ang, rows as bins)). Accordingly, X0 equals 3.39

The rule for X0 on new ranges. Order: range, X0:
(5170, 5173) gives 2.96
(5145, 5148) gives 3.42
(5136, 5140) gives 3.38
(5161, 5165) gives 3.45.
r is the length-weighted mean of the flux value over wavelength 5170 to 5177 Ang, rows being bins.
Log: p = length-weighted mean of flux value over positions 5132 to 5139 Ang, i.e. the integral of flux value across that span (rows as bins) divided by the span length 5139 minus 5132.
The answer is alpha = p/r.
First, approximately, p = 11.9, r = 8.3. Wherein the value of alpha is 1.43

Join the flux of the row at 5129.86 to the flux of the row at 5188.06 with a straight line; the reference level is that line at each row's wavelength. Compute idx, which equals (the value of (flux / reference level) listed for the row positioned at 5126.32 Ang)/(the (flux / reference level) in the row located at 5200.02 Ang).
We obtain 0.77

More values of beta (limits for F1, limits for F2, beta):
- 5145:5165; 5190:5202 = 13.3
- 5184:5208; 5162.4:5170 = 11.6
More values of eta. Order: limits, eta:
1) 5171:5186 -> 5178.52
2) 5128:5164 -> 5159.47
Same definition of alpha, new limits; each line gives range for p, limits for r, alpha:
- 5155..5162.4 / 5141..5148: 1.10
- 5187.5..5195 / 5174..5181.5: 1.13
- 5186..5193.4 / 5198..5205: 0.86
